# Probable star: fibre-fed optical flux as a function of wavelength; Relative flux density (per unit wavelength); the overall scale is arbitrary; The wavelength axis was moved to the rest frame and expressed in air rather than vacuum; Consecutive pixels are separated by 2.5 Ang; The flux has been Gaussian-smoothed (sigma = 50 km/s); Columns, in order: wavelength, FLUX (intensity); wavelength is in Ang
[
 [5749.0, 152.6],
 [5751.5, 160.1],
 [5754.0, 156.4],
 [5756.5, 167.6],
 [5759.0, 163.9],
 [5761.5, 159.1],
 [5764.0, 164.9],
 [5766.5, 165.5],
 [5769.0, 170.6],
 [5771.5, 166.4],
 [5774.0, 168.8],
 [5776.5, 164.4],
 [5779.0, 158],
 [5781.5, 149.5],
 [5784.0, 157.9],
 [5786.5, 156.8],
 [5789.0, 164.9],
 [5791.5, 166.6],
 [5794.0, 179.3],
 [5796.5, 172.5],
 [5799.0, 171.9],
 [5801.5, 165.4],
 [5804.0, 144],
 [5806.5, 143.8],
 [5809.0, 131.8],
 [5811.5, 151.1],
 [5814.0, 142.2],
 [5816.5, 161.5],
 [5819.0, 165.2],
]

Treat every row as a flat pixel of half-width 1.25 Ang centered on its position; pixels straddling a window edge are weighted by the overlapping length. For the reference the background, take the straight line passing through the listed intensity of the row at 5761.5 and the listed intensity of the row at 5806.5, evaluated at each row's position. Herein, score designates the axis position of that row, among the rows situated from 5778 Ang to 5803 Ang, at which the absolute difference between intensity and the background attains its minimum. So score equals 5781.5 Ang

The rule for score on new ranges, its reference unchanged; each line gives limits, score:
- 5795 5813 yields 5806.5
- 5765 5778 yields 5766.5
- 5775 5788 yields 5781.5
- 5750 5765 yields 5761.5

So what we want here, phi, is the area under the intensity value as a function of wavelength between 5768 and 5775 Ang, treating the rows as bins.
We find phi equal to 1180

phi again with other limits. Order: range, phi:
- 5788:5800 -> 2054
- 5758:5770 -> 1976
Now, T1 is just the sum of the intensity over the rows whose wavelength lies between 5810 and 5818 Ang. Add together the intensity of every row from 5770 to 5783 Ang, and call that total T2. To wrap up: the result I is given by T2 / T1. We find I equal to 1.8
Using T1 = 455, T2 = 807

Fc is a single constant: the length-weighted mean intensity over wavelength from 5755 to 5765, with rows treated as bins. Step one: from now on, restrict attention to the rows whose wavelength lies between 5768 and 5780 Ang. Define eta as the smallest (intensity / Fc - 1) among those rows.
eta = -0.03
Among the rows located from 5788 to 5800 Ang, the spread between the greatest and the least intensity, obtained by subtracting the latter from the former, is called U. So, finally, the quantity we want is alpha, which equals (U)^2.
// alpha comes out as 207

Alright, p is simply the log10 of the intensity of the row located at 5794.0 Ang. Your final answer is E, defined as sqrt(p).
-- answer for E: 1.50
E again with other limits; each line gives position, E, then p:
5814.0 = 1.47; 2.15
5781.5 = 1.47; 2.17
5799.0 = 1.50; 2.24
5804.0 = 1.47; 2.16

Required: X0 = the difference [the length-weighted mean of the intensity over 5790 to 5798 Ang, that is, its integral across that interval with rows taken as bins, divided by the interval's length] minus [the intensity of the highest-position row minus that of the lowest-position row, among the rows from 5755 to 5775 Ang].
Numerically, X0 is 171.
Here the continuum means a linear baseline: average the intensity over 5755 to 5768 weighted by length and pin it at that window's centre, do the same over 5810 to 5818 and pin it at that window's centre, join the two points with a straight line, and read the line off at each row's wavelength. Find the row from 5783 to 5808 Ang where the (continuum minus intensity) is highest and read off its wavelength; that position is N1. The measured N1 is 5804.0 Ang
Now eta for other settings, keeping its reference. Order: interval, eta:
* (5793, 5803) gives 0.01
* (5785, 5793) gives -0.04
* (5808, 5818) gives -0.19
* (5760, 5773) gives -0.03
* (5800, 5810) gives -0.19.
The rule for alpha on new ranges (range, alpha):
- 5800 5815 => 1129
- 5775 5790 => 237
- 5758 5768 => 41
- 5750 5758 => 125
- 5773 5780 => 117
